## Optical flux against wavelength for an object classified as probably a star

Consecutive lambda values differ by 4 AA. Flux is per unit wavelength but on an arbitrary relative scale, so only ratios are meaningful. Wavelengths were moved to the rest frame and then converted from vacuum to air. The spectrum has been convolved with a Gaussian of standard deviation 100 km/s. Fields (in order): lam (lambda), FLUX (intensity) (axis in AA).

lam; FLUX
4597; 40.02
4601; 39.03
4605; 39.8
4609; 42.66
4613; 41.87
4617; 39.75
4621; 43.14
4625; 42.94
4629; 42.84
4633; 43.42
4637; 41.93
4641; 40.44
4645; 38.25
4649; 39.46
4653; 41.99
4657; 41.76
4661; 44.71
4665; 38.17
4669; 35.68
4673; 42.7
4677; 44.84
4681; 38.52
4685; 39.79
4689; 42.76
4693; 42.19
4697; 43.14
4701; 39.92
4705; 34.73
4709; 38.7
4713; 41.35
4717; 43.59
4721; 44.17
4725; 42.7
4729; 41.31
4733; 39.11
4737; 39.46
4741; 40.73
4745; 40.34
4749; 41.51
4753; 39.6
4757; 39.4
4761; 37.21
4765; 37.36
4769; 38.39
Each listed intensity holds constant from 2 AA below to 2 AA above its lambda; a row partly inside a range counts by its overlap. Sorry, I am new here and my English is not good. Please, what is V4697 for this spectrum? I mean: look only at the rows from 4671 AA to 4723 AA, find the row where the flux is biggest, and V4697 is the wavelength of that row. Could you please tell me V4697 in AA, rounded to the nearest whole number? 4677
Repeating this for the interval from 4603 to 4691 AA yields 4677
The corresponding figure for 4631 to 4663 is 4661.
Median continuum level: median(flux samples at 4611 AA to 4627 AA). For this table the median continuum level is 42.4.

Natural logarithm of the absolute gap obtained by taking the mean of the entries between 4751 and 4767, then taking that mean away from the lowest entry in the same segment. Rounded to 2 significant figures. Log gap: 0.17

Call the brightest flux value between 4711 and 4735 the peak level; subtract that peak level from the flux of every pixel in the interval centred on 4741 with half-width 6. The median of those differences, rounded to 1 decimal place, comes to -3.8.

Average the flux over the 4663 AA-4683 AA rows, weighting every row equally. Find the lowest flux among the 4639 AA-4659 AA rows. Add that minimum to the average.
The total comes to 78.2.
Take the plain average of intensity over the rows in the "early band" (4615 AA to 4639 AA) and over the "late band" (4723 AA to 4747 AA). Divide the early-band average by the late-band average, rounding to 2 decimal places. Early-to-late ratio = 1.04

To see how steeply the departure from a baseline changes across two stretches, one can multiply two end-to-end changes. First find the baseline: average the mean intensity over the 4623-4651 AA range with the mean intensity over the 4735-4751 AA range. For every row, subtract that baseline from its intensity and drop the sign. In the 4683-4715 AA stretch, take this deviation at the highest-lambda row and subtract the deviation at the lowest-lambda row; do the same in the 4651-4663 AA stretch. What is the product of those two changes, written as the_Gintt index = -1.9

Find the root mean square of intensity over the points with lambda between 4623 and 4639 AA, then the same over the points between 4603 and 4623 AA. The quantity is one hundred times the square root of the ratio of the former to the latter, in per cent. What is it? 102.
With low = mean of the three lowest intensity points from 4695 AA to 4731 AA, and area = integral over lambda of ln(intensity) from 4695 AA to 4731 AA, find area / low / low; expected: 0.0936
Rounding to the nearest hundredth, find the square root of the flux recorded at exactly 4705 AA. 5.89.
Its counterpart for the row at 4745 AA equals 6.35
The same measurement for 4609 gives 6.53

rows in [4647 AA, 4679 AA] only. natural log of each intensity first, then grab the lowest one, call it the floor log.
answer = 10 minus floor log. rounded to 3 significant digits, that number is 6.43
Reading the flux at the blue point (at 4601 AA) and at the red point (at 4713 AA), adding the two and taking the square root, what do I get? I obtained 8.97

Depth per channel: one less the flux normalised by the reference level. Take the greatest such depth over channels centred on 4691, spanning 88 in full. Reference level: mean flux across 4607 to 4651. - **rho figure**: 0.16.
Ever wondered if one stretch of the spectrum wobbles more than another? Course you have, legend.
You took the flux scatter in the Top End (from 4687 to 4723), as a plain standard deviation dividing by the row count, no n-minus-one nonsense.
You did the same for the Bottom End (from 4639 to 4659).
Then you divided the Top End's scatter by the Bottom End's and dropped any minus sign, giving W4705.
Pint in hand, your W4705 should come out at 2.00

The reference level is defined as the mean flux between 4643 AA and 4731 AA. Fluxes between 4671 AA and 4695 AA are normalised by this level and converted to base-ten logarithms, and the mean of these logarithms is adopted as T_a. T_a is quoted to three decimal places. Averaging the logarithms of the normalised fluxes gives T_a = 0.009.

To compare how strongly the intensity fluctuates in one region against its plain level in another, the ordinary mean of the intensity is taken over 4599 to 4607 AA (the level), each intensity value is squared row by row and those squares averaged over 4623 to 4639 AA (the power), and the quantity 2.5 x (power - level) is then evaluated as 4478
